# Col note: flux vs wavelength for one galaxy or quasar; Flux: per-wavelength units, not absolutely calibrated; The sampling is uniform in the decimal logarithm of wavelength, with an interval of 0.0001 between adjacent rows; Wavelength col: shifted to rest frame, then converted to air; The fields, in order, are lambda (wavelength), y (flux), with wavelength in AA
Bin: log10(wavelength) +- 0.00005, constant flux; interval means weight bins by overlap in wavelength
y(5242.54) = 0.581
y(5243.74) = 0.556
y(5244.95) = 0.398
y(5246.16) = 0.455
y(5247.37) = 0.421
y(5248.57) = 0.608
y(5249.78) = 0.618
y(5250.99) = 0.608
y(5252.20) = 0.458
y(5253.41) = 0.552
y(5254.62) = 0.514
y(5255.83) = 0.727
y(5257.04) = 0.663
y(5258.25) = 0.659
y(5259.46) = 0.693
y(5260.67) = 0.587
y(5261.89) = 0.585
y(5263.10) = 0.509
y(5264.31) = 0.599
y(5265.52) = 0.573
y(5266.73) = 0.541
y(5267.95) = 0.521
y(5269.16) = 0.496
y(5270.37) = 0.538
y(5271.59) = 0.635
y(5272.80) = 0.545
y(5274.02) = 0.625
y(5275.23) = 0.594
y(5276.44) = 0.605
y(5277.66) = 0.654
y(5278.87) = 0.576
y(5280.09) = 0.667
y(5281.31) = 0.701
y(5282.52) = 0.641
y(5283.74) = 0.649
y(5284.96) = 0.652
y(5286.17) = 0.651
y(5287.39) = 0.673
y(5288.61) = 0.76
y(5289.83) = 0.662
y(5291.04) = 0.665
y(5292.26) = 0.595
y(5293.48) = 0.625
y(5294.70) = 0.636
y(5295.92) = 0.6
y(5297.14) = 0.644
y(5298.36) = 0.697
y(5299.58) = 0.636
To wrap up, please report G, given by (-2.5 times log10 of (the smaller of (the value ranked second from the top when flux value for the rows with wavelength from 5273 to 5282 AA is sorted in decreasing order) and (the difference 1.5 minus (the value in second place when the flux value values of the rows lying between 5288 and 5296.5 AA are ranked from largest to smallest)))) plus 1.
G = 1.44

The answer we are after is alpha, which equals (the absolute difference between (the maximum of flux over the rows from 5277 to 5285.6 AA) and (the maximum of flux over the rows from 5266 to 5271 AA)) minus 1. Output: -0.84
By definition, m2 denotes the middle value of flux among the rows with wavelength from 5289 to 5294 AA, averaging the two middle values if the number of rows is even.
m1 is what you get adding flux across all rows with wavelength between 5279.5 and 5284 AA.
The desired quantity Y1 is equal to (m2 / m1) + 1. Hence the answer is 1.24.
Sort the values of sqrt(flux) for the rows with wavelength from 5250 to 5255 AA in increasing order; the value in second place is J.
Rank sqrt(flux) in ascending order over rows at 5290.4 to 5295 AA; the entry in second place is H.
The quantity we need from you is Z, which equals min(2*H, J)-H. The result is -0.074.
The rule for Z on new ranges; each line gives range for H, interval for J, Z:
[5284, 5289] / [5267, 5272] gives -0.086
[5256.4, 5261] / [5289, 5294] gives -0.021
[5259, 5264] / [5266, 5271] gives -0.043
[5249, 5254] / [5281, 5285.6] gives 0.063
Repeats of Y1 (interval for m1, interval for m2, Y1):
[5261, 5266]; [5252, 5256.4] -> 1.24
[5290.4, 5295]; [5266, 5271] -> 1.21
